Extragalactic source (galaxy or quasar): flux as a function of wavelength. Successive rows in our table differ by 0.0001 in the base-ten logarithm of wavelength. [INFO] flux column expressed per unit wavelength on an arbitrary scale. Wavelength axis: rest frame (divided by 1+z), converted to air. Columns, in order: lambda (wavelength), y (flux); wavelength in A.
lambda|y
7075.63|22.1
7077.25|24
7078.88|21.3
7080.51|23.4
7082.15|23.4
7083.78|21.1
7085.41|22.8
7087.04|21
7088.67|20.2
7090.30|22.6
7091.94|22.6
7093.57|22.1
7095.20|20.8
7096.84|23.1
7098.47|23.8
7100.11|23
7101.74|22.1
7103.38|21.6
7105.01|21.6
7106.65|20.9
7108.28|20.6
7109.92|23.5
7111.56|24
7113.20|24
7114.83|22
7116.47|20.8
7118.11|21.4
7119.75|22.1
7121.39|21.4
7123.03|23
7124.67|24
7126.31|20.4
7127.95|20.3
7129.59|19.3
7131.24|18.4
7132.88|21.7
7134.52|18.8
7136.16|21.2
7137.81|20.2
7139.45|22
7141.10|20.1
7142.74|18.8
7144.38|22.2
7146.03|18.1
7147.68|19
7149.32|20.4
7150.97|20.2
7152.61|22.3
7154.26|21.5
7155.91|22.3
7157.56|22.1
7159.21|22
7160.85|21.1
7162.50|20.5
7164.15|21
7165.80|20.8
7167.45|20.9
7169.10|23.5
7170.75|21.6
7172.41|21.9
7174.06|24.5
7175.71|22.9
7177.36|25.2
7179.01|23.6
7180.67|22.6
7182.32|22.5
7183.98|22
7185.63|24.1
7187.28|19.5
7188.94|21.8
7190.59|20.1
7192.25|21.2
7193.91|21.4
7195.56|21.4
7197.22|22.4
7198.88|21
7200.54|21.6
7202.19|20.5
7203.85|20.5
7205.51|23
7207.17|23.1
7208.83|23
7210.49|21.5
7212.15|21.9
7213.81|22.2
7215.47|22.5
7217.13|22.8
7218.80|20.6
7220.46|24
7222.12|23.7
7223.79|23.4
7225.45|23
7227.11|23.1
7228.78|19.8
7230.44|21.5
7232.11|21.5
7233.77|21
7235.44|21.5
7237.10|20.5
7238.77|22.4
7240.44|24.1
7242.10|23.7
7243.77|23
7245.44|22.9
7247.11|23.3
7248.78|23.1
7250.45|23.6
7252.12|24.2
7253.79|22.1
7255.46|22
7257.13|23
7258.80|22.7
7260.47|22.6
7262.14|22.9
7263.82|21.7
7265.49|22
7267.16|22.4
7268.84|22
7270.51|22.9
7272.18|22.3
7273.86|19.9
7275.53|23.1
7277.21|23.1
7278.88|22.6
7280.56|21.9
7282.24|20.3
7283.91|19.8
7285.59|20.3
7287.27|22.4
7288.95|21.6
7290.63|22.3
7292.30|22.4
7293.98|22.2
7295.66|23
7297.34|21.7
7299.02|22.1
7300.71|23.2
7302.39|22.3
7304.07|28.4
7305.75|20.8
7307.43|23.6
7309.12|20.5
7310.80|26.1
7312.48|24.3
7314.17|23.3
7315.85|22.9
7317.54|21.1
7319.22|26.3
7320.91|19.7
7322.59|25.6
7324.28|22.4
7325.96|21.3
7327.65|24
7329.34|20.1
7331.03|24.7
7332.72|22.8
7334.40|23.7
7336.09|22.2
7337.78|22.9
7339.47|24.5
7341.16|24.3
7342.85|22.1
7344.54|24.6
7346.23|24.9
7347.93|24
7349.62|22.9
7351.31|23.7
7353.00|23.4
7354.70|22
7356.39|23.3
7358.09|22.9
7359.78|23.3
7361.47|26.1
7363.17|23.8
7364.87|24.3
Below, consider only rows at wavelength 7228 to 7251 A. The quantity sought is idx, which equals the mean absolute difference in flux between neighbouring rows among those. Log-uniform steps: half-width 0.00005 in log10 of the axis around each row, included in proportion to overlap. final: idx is 0.7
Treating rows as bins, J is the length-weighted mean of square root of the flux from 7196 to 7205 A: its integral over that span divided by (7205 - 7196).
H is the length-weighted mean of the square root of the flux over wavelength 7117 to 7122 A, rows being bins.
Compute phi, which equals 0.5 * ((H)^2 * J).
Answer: 50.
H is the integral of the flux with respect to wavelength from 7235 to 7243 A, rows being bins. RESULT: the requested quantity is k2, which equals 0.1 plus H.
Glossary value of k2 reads 180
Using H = 180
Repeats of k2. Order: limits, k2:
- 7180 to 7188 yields 178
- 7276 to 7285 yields 194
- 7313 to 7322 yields 205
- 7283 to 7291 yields 170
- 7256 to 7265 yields 203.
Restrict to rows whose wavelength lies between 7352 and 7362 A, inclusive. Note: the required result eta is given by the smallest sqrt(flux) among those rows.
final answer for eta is 4.69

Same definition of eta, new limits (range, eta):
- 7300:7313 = 4.53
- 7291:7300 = 4.66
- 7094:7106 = 4.56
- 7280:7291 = 4.45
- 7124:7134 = 4.29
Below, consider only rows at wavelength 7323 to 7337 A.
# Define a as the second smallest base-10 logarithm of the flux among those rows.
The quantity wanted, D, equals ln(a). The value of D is 0.284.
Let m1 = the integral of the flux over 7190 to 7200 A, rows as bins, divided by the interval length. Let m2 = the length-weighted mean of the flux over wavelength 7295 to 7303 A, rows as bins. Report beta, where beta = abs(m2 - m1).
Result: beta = 1.2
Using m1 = 21.3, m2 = 22.4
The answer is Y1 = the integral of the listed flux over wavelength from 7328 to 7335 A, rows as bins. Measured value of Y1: 160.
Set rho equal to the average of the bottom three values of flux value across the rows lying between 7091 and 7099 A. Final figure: 21.8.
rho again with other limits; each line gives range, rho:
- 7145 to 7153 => 19.1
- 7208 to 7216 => 21.9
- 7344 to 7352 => 23.5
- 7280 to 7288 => 20.1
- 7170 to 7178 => 22.1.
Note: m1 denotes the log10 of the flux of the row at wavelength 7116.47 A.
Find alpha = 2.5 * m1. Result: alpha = 3.30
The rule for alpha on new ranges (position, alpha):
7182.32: 3.38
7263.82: 3.34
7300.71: 3.41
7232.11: 3.33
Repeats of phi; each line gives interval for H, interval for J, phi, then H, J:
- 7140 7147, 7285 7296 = 46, 4.45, 4.69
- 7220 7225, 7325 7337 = 56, 4.86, 4.76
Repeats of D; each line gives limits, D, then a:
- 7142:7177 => 0.242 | 1.27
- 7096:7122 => 0.276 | 1.32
